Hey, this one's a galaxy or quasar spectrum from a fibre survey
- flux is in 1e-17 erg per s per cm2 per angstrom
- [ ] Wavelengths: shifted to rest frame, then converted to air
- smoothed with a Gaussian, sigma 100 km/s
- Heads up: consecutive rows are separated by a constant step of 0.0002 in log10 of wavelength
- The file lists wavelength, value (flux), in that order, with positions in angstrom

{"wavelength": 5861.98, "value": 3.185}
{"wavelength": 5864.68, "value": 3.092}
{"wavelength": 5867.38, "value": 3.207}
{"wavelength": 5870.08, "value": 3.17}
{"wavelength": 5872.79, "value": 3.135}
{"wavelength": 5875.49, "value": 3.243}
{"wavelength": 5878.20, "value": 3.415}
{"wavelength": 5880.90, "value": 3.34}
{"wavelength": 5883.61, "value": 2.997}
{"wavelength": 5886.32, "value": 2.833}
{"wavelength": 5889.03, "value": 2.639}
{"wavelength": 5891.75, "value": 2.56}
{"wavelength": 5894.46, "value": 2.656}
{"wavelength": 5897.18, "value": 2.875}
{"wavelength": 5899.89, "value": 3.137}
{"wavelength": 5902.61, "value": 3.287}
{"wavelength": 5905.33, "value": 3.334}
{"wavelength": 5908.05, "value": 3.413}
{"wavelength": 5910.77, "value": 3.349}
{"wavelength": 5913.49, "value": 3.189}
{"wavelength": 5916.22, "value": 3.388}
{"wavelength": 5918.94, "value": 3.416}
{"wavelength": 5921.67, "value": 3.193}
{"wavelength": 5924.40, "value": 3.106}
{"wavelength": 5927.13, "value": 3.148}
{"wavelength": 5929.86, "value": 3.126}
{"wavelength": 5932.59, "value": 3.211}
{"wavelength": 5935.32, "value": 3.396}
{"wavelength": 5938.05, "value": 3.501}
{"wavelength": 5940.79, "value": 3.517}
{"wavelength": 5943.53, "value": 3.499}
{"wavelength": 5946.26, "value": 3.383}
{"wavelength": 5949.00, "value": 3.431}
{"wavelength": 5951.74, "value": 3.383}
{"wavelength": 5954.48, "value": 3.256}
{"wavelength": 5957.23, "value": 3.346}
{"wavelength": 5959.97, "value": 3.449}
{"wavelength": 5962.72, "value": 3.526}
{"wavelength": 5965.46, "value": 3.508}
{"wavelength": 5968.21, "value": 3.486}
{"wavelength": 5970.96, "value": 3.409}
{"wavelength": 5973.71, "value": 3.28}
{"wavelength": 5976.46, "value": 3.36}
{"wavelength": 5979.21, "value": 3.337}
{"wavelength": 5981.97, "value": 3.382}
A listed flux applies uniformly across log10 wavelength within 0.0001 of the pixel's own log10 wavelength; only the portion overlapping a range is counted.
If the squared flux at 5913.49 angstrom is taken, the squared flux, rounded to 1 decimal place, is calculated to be 10.2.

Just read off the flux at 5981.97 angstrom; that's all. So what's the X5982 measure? 3.382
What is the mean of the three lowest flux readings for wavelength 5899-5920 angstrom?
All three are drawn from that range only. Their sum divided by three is 3.2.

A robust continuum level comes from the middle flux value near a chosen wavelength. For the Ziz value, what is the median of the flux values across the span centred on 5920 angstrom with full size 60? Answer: 3.31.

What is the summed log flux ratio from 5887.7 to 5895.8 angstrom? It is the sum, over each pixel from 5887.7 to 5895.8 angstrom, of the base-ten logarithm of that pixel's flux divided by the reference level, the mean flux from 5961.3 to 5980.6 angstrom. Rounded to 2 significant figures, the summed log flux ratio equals -0.35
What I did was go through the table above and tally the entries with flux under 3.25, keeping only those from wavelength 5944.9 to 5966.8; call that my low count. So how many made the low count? 0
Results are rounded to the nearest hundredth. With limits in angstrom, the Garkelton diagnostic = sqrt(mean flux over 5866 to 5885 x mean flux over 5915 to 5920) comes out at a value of 3.31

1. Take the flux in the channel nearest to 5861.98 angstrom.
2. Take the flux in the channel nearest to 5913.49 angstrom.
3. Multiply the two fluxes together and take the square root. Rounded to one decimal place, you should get 3.2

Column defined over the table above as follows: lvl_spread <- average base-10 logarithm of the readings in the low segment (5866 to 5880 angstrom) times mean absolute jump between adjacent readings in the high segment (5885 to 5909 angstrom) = 0.072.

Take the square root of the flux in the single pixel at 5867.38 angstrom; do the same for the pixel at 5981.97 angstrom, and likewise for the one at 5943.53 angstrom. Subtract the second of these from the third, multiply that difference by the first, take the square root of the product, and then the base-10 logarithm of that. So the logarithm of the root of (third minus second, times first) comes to -0.62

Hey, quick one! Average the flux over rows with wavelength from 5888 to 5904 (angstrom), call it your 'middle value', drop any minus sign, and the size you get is 2.9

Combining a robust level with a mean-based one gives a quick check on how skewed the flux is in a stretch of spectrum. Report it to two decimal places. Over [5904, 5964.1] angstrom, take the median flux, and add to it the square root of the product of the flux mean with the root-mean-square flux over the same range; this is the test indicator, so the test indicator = 6.73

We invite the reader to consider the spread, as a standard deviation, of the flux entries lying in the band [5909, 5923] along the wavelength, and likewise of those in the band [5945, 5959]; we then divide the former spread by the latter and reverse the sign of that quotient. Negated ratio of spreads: -1.7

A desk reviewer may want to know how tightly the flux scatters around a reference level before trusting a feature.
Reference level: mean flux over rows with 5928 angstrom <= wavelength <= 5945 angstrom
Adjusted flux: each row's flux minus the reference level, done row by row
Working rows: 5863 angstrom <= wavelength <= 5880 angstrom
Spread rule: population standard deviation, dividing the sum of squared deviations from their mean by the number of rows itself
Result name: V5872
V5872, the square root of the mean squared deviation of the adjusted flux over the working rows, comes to 0.10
